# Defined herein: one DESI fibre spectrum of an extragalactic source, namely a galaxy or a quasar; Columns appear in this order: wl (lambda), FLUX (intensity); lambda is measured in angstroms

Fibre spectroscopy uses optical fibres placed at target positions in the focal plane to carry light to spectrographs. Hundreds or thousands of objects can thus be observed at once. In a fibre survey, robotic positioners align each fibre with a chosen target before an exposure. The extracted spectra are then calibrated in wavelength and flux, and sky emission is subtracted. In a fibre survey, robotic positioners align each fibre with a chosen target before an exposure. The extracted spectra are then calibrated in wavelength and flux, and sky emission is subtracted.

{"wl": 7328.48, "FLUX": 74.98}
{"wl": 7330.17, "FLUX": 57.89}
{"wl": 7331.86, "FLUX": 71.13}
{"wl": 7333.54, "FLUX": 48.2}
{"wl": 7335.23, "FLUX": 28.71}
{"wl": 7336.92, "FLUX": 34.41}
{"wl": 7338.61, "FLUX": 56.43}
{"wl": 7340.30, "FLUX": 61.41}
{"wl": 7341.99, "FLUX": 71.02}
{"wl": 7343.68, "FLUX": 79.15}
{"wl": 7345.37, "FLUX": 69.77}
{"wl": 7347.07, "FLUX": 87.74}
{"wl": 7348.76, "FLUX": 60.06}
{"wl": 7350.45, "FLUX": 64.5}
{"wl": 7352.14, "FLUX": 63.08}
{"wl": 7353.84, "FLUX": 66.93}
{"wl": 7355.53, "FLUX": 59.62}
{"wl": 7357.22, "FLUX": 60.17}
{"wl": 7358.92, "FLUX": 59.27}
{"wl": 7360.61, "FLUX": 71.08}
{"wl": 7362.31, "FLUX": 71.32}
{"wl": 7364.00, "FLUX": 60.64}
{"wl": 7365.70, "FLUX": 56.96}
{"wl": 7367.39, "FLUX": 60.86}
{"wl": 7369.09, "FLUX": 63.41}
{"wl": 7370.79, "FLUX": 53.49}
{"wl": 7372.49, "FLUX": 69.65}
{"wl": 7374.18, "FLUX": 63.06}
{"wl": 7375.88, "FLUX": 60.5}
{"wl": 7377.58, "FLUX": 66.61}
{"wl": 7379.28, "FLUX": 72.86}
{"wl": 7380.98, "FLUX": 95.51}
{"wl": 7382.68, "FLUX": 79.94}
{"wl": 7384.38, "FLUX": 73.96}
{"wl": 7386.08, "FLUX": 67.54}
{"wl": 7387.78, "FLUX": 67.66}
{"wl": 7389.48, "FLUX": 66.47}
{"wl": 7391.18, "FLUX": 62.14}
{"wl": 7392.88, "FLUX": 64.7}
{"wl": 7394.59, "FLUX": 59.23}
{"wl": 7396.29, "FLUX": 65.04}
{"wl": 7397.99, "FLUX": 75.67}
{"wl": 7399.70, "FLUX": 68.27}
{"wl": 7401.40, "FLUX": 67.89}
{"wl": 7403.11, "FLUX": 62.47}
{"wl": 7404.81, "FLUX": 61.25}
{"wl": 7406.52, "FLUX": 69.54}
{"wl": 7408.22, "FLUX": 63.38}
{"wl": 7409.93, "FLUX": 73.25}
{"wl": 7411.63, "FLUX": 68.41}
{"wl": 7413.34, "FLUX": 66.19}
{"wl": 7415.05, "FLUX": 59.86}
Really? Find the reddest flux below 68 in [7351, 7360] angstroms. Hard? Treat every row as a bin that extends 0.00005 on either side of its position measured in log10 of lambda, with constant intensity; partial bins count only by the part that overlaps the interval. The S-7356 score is 7358.92 angstroms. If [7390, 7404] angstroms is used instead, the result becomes 7403.11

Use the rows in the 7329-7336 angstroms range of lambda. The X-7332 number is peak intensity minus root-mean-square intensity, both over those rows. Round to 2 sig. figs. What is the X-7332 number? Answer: 17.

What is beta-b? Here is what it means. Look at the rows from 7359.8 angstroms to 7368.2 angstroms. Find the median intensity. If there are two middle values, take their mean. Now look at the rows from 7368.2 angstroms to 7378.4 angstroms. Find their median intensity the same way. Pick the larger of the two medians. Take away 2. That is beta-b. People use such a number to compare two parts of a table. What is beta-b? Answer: 61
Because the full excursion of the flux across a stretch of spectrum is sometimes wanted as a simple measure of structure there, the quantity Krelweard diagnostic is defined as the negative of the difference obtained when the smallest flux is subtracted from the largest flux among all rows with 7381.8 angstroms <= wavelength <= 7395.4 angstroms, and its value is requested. -21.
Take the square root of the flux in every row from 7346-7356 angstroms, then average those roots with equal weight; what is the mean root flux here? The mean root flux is 8.2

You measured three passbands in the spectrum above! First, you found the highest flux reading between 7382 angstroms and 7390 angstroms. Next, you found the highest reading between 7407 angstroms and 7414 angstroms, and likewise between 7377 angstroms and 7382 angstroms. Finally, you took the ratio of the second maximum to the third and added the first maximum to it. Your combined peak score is 81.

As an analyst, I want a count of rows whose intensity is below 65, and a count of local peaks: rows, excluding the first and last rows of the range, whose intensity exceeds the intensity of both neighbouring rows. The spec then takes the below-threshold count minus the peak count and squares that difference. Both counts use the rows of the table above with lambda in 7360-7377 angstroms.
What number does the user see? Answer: 16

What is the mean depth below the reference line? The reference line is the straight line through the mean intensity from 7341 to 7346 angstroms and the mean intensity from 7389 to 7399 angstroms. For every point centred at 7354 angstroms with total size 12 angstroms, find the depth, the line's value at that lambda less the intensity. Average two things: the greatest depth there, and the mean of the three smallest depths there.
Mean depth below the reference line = 10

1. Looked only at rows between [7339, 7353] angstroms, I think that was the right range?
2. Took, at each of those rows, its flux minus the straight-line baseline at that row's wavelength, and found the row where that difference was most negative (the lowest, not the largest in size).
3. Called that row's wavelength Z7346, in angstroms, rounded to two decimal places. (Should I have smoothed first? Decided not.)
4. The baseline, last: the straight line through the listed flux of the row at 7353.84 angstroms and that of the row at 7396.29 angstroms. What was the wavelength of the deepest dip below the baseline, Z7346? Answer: 7348.76 angstroms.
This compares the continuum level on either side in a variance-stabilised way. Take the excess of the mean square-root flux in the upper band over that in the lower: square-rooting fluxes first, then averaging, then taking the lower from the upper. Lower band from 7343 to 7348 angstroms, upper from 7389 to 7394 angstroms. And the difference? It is -0.8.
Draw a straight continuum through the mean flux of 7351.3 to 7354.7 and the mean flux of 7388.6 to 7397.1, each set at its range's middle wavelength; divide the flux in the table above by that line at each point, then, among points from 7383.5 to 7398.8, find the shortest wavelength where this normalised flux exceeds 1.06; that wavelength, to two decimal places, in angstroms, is 7384.38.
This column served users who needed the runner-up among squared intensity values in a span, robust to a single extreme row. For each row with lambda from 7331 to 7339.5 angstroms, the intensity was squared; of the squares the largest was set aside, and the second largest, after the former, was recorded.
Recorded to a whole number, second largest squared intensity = 3184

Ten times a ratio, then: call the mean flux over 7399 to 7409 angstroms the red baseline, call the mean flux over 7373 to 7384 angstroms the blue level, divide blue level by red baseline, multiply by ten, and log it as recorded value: 11.2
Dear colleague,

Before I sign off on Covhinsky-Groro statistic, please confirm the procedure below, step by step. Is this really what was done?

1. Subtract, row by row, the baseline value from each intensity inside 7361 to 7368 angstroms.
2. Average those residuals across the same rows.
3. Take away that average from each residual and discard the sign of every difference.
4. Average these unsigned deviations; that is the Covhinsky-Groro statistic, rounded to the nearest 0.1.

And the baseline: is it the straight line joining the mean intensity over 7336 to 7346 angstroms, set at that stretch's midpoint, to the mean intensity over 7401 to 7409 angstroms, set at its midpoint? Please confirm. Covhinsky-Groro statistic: 4.5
